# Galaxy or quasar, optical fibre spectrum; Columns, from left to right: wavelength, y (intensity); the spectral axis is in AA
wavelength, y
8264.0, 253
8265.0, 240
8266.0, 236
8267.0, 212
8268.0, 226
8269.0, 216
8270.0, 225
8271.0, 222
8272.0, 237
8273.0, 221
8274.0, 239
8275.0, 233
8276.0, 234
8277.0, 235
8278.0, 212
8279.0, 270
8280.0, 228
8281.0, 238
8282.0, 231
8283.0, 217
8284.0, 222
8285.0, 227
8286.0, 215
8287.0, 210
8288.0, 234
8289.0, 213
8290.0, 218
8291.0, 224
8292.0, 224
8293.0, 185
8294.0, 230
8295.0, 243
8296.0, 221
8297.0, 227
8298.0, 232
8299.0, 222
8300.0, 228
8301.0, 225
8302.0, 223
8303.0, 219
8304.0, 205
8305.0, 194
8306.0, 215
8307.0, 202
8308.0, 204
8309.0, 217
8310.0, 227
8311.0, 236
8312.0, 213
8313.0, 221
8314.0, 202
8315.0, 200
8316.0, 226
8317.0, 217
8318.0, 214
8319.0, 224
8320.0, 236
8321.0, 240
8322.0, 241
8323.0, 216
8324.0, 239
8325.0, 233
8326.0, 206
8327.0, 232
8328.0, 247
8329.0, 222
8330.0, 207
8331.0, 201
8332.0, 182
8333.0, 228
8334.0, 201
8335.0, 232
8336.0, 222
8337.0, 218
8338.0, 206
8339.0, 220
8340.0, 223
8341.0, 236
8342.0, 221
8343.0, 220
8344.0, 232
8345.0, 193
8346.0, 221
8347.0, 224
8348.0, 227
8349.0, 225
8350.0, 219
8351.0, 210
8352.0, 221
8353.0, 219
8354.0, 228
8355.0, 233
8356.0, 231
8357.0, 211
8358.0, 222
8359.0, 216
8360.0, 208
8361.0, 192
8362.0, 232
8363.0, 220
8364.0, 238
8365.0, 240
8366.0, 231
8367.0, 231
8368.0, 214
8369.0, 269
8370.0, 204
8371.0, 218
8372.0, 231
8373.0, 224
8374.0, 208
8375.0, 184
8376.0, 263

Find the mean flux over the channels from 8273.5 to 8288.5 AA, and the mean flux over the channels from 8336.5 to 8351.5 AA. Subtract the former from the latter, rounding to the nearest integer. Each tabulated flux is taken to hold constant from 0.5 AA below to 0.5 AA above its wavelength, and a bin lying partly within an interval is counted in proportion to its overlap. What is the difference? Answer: -10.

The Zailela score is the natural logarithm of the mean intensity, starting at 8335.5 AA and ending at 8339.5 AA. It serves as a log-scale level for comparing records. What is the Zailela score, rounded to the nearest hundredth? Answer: 5.38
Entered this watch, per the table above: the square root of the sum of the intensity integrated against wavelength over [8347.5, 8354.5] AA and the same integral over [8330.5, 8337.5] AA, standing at 55.1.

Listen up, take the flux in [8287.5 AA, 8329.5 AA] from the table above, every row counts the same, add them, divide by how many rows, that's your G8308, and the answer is 221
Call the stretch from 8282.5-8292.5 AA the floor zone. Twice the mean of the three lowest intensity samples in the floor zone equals 425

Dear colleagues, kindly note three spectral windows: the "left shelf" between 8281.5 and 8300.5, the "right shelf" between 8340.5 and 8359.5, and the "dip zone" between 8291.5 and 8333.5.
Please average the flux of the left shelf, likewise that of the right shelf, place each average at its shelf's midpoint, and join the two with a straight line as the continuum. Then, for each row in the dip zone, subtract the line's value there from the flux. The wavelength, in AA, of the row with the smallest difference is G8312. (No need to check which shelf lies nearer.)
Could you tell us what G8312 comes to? 8332.0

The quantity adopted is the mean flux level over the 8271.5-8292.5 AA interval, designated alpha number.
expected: 228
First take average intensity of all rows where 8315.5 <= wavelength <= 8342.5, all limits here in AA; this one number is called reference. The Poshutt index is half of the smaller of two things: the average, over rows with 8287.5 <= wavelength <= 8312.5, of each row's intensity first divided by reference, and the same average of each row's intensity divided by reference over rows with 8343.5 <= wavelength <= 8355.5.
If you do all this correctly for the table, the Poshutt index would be 0.494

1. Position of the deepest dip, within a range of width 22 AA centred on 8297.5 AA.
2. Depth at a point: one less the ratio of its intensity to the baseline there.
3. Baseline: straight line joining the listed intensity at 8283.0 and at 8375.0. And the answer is 8293.0 AA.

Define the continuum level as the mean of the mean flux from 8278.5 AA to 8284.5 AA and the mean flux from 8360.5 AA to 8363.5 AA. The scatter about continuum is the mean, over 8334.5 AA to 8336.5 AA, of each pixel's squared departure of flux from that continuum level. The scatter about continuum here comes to 31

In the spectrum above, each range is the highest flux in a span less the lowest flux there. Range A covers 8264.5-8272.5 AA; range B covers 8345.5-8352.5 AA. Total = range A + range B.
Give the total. 45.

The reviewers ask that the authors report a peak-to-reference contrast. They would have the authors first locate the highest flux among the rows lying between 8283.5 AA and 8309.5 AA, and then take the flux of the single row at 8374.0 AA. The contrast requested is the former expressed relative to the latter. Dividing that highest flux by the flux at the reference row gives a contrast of 1.17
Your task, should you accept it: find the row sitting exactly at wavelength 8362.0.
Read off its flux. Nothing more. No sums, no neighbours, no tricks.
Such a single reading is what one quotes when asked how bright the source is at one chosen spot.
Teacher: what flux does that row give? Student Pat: 232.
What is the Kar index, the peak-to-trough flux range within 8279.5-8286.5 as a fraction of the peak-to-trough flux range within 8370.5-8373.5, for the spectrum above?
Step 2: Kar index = 1.8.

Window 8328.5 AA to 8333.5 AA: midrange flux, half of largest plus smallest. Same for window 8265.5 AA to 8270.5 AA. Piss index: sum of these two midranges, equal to 429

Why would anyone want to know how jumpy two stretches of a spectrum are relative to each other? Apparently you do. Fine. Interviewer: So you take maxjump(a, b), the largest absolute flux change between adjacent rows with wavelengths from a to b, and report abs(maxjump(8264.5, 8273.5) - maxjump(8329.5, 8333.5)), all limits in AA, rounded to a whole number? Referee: 22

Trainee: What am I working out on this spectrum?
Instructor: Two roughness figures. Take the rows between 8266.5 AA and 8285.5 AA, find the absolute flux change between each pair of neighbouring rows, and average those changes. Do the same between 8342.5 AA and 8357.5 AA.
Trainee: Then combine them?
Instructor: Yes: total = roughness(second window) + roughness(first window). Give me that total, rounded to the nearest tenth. 25.1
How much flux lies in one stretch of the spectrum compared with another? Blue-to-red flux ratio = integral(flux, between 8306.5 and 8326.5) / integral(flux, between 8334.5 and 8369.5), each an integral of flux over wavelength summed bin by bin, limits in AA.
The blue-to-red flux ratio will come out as 0.6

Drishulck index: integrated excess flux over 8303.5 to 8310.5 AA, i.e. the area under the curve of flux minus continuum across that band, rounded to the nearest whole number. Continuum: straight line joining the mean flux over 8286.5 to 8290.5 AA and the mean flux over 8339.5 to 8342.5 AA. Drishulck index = -87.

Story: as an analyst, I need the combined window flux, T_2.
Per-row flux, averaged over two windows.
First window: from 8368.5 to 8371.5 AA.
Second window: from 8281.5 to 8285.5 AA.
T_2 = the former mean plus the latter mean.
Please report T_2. 455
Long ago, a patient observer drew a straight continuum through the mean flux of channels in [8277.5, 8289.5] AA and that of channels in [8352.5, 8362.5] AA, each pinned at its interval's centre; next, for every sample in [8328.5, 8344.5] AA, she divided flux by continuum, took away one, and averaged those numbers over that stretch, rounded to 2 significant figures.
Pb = -0.019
